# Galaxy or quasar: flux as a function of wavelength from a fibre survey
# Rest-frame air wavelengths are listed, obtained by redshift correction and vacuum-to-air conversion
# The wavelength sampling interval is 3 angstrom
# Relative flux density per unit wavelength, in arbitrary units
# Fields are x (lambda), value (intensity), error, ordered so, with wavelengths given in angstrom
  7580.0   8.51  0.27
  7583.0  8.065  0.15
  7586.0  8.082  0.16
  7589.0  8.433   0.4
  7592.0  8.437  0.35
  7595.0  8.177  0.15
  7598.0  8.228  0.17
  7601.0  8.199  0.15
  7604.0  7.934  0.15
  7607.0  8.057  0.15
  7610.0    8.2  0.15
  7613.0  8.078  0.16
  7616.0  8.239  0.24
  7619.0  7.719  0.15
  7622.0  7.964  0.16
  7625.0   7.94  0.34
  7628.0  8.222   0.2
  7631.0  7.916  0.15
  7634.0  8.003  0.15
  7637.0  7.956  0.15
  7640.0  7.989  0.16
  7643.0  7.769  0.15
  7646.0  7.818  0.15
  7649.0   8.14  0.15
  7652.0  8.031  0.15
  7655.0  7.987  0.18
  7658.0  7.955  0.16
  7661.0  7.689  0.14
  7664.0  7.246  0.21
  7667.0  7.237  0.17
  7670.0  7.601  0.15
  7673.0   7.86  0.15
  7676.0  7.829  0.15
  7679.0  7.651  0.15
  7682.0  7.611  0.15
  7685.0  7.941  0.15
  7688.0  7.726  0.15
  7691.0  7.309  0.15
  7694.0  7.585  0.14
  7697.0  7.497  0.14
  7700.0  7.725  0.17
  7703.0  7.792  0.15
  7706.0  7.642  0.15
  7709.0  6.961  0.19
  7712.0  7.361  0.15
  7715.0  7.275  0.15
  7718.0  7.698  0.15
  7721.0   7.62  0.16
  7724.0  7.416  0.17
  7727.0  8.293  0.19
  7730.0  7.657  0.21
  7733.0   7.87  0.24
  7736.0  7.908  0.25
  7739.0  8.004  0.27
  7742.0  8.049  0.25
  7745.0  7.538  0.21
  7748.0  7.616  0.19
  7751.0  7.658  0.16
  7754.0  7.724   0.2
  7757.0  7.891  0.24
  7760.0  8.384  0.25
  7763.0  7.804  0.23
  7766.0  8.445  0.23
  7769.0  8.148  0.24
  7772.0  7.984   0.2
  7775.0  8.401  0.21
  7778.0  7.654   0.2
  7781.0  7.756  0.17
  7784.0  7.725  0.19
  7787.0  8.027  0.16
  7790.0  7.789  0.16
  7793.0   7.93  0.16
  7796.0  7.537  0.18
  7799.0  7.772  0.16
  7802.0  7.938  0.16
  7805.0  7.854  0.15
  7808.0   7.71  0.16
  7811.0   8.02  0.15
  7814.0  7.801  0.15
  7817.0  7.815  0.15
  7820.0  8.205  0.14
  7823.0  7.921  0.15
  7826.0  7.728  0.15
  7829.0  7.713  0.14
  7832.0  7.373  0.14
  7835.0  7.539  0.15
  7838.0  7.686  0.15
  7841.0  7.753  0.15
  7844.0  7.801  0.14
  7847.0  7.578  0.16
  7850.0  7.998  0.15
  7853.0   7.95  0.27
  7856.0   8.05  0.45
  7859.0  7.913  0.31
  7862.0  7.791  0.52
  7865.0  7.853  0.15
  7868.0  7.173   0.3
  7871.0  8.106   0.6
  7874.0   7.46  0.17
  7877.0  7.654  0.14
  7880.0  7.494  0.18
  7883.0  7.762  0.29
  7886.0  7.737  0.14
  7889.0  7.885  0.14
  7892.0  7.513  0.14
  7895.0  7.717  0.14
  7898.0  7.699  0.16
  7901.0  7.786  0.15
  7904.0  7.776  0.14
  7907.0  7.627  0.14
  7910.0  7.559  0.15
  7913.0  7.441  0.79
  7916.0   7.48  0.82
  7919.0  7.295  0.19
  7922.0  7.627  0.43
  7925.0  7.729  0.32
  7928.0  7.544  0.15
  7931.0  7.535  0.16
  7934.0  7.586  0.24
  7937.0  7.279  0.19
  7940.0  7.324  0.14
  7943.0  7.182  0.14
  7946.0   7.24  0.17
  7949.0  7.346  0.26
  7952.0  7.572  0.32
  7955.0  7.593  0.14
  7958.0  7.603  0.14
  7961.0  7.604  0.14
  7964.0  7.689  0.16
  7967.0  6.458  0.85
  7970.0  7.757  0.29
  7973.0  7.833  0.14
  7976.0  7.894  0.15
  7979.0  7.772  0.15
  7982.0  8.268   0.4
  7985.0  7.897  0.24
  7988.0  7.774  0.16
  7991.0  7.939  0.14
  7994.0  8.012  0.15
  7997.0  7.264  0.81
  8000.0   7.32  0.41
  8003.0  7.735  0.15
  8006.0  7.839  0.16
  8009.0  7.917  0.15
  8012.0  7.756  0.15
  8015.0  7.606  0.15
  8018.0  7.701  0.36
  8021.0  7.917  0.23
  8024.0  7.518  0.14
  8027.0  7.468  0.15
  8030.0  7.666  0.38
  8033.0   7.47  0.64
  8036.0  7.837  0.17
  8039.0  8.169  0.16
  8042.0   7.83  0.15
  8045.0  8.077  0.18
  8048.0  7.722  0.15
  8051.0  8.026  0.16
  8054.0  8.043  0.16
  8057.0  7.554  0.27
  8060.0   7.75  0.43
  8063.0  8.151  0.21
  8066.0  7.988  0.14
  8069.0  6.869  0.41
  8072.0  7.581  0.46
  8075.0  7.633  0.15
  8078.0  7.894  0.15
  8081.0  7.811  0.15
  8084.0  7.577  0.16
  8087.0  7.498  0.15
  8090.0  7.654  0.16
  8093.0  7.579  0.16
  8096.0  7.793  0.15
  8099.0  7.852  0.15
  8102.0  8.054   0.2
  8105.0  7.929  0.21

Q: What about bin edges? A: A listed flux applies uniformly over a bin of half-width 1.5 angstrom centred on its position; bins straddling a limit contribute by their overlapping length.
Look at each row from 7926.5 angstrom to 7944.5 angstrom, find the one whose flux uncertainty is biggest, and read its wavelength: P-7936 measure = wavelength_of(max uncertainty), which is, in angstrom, 7934.0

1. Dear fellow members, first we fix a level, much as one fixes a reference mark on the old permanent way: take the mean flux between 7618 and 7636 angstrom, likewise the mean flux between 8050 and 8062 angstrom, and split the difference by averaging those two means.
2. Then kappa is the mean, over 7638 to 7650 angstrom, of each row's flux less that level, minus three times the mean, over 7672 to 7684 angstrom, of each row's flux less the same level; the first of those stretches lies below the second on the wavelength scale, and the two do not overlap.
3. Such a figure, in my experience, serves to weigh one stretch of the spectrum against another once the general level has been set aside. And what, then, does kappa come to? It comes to 0.5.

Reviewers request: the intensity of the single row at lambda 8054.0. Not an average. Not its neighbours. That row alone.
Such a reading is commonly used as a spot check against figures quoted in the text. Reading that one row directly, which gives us 8.043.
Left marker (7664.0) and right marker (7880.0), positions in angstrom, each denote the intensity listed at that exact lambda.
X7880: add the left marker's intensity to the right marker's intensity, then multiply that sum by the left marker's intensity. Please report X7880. 107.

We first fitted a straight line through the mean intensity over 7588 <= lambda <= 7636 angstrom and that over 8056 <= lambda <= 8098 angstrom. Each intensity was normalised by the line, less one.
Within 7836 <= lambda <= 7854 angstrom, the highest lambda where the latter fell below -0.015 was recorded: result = 7847.0 angstrom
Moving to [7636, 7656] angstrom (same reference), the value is 7646.0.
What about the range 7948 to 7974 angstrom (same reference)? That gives 7967.0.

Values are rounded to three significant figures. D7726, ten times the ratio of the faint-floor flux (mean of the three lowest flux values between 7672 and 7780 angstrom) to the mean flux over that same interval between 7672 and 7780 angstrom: 9.25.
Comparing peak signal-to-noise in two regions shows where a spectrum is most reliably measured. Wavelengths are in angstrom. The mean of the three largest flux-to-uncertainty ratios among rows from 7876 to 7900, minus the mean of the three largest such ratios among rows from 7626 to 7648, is 2.5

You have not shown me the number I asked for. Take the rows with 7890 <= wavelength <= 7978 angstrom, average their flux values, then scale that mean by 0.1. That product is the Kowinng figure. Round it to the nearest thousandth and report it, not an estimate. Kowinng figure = 0.753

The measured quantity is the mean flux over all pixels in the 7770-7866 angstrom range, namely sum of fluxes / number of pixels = 7.83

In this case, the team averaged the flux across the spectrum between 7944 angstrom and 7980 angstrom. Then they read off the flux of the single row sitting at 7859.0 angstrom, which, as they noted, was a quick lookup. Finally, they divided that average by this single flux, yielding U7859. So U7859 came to 0.95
